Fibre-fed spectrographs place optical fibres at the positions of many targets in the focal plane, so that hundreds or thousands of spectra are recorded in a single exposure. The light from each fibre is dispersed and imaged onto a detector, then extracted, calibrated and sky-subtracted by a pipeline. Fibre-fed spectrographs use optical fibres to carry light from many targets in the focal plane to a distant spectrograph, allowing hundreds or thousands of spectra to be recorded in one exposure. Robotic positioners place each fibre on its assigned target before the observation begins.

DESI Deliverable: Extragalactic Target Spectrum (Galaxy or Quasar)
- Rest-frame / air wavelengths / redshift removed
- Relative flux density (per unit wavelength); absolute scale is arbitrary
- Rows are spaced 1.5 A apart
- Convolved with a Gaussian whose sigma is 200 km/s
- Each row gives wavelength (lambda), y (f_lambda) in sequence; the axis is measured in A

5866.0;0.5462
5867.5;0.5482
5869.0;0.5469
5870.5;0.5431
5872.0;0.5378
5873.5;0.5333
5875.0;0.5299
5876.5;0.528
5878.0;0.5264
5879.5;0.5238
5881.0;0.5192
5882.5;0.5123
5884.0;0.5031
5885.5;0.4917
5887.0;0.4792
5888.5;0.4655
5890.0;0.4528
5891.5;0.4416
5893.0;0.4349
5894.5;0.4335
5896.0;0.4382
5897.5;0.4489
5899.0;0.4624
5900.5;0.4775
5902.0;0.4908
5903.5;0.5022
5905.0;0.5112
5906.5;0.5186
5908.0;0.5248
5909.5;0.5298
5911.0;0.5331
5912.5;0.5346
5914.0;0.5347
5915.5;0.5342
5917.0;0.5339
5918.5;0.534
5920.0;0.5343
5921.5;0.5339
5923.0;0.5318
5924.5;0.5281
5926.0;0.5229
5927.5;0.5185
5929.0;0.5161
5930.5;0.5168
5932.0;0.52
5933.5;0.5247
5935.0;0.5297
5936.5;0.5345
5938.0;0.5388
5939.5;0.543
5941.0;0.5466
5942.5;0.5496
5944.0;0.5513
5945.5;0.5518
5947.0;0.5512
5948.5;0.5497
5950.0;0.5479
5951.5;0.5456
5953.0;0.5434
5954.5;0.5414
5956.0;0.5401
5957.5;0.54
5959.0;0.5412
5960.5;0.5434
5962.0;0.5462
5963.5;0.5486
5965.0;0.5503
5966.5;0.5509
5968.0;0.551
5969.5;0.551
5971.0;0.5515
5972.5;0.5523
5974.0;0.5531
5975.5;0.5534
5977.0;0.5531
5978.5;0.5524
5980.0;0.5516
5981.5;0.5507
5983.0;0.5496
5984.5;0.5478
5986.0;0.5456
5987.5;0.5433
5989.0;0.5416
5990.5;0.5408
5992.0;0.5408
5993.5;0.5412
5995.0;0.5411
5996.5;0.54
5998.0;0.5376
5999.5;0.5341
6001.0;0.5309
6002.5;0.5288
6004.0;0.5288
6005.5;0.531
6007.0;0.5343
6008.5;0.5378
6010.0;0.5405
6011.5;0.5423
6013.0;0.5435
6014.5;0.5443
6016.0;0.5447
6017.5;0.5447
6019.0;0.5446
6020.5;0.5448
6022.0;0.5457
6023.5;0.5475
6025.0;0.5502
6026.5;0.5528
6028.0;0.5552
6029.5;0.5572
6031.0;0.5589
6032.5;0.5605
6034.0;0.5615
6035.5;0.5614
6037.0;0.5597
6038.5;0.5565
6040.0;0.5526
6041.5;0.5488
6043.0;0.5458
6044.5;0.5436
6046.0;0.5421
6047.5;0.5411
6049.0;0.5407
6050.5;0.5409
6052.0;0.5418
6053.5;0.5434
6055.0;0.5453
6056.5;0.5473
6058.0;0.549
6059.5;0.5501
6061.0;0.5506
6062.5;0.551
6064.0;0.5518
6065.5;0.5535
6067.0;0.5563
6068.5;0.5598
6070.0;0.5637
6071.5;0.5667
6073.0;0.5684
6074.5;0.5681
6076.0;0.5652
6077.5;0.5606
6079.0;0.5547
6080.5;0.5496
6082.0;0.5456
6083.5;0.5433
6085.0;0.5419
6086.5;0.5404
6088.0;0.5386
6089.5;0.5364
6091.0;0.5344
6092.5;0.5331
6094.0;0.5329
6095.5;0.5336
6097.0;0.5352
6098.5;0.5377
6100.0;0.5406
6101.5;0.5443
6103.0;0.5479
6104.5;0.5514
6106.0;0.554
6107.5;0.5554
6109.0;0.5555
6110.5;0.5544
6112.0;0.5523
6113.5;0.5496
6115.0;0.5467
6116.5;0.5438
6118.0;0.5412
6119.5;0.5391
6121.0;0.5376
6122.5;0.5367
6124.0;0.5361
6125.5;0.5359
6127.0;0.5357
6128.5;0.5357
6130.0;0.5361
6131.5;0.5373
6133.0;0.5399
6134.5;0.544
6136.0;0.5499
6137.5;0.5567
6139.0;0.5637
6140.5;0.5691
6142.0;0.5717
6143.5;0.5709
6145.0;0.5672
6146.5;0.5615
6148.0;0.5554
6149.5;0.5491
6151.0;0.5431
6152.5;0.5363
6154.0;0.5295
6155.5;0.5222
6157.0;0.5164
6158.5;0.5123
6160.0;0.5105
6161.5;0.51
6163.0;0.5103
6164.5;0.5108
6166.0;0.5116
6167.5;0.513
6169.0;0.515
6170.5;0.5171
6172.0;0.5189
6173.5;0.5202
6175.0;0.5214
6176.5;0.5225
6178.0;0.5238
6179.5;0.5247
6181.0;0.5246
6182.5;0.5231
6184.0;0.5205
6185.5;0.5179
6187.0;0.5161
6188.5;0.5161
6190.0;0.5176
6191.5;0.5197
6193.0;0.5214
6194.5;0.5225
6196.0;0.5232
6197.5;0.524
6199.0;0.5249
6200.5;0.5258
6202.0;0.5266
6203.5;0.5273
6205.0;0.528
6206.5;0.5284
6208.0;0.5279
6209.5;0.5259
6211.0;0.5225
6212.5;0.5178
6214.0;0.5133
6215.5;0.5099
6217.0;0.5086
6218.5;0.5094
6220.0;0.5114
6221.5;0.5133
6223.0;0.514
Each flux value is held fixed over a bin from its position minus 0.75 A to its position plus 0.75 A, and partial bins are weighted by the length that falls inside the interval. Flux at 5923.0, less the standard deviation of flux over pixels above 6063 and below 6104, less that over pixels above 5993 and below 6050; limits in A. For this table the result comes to 0.511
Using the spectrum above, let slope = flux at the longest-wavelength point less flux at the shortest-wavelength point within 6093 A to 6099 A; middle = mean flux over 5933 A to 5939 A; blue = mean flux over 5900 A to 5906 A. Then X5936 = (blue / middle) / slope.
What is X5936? 194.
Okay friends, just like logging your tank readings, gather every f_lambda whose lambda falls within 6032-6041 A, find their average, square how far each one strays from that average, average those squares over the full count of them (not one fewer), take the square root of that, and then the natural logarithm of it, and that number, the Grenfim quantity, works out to -5.7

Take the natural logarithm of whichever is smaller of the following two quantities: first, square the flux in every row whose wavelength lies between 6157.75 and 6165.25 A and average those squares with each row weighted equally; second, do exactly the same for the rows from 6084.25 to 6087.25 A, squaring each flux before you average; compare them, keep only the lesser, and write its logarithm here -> -1.34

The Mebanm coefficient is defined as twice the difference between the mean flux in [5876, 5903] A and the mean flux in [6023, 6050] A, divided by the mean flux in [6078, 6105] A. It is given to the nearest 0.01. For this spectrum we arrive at -0.27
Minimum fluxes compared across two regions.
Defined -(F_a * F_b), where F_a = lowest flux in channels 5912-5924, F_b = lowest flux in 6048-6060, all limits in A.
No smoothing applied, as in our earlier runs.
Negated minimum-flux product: -0.288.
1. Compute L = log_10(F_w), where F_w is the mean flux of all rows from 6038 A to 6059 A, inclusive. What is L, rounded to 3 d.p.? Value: -0.263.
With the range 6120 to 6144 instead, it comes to -0.262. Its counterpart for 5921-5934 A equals -0.281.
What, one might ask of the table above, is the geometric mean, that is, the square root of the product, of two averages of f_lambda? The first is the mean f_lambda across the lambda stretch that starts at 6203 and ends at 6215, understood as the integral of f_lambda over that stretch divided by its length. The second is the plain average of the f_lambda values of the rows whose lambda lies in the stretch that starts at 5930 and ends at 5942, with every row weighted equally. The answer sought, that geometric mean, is 0.528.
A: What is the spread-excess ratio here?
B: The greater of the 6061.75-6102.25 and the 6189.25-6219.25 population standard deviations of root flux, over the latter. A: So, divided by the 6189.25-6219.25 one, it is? 1.8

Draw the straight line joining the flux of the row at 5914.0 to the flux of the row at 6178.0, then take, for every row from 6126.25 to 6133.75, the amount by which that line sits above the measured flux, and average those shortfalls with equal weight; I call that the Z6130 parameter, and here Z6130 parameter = -0.011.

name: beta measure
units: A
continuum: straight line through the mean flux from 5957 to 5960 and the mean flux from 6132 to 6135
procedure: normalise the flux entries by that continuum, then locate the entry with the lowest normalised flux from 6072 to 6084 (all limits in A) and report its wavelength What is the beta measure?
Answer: 6083.5 A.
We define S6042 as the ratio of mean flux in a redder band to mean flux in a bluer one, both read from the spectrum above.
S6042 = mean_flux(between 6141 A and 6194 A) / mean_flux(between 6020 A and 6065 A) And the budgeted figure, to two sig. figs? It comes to 0.96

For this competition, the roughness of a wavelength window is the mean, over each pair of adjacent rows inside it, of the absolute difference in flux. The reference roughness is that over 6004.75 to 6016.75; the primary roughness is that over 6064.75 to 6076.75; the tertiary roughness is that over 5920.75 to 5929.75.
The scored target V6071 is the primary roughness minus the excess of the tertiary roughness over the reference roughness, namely 0.001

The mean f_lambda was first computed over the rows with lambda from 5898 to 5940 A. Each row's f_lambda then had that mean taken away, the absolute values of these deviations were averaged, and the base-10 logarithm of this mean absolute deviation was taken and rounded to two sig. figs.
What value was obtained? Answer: -1.9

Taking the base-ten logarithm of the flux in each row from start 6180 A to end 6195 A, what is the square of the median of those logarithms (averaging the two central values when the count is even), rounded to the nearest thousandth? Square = 0.081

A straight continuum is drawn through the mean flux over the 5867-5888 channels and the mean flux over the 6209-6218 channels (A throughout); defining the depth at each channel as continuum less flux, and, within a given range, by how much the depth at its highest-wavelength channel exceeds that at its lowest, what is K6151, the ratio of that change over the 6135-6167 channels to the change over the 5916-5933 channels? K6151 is 3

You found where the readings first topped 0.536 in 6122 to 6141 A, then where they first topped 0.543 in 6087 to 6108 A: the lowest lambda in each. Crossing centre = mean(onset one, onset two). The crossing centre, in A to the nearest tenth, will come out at 6112.0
